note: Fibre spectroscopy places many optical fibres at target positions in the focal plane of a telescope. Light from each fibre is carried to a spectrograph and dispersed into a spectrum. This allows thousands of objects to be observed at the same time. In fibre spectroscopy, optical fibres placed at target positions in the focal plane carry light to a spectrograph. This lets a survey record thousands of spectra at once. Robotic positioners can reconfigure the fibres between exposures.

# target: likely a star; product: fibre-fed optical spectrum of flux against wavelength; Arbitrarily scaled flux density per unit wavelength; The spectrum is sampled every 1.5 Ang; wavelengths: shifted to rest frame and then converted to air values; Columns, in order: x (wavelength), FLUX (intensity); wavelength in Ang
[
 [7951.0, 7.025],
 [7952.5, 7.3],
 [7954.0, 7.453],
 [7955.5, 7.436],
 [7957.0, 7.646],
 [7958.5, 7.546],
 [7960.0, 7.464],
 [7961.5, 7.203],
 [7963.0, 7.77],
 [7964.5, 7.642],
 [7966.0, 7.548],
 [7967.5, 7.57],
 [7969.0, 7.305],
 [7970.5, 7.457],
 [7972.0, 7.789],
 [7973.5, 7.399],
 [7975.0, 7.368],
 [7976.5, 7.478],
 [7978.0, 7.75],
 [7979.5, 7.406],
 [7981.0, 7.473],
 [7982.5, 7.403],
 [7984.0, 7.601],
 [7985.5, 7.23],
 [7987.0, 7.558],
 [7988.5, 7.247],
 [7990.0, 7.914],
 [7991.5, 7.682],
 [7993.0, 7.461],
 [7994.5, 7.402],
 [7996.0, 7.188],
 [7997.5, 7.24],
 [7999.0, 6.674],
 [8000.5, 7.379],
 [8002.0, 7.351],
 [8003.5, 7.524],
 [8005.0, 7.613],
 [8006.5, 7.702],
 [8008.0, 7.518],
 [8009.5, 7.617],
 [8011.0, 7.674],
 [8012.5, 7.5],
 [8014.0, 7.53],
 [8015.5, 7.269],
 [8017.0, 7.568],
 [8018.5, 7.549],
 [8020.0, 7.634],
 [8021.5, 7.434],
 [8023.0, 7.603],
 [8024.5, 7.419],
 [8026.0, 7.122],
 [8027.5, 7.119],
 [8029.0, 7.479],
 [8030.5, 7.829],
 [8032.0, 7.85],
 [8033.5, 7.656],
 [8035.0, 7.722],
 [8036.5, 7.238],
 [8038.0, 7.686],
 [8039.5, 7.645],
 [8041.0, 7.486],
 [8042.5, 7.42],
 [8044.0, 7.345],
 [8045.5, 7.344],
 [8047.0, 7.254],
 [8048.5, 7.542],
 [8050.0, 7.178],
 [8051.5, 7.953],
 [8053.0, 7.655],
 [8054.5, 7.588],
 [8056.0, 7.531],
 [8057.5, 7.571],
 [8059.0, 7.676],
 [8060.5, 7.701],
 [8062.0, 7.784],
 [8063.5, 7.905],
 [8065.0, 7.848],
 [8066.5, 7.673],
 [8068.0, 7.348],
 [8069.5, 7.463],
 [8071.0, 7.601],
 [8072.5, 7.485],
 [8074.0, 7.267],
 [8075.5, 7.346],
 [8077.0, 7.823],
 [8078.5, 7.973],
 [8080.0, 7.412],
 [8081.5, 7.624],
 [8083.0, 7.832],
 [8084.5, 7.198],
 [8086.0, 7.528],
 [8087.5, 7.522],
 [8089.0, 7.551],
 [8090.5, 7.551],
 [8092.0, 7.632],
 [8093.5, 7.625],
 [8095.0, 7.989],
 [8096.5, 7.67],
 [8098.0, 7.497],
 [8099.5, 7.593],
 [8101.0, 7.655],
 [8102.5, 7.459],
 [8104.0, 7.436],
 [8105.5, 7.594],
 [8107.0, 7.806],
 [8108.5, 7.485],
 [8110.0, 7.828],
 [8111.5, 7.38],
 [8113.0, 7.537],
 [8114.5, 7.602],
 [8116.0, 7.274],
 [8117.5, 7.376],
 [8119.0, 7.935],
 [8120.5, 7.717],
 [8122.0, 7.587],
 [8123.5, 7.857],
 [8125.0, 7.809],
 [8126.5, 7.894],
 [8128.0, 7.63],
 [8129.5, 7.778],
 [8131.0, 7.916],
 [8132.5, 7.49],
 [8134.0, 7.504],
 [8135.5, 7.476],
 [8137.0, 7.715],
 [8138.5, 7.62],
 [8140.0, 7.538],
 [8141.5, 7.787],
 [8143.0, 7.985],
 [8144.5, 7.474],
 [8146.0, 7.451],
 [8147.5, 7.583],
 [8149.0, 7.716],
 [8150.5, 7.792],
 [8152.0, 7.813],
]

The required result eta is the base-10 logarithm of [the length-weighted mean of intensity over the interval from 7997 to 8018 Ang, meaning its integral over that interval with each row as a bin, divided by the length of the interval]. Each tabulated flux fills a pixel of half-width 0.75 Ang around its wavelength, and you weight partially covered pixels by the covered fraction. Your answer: 0.872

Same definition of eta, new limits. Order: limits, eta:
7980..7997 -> 0.873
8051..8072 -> 0.884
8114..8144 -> 0.885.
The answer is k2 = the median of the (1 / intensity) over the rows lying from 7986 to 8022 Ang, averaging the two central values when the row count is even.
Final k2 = 0.133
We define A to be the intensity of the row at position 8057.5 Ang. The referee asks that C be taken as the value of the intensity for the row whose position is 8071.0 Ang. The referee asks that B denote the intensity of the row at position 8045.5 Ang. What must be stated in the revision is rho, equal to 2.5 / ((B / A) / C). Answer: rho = 19.6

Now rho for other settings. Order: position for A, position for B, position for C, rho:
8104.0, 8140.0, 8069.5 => 18.4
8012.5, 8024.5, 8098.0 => 18.9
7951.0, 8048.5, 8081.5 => 17.8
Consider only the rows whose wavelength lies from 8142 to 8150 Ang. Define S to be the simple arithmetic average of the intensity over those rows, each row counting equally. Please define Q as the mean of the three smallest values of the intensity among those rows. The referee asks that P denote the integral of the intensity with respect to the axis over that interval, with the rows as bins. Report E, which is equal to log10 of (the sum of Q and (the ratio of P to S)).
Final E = 1.19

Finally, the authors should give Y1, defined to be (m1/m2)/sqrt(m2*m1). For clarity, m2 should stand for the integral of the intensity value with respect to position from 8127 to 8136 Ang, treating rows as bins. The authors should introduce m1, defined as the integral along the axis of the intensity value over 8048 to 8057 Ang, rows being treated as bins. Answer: 0.0145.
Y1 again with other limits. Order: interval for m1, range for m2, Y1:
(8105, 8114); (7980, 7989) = 0.0152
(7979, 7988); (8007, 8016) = 0.0147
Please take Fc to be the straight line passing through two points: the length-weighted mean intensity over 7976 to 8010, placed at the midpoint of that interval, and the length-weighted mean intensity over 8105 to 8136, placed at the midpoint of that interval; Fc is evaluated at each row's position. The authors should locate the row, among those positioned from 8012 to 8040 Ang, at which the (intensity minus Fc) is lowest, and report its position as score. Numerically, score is 8027.5 Ang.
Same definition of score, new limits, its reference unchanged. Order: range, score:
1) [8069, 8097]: 8084.5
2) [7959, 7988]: 7985.5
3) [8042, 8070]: 8050.0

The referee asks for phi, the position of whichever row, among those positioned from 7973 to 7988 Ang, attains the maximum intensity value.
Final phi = 7978.0 Ang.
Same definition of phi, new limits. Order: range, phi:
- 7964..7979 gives 7972.0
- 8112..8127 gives 8119.0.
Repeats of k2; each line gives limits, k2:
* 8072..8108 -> 0.132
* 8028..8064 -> 0.131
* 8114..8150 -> 0.131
